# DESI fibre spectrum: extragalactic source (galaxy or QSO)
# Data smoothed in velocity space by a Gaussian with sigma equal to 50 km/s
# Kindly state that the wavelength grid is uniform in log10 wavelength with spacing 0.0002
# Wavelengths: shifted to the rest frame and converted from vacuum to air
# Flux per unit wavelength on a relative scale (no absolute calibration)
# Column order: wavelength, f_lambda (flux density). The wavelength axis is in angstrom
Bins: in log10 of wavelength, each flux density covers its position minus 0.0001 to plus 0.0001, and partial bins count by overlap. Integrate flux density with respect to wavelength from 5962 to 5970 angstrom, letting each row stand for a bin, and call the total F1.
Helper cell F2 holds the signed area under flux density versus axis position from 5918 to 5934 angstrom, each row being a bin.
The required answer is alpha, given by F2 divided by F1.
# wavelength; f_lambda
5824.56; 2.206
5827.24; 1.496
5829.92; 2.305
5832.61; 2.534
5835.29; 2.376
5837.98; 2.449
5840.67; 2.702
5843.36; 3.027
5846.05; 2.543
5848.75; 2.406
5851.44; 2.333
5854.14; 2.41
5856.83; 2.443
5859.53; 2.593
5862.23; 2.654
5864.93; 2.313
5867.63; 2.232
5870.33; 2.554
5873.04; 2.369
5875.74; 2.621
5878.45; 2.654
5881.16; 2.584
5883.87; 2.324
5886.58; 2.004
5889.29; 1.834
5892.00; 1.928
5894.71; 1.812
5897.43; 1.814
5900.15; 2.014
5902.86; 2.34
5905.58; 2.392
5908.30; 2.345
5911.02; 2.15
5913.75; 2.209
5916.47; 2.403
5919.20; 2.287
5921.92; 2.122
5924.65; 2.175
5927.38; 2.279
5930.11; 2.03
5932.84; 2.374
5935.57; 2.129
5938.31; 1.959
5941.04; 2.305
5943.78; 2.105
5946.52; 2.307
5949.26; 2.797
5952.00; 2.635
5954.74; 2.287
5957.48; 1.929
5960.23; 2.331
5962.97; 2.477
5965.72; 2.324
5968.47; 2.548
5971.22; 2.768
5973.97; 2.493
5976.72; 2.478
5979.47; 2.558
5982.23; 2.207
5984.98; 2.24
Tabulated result 1.8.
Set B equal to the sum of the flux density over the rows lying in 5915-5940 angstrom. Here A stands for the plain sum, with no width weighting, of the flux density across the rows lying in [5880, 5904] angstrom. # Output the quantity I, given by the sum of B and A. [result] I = 38.4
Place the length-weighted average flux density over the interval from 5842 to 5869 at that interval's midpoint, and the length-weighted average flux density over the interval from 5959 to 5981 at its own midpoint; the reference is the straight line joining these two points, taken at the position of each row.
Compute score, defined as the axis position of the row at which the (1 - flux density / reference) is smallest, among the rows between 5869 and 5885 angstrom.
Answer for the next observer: 5878.45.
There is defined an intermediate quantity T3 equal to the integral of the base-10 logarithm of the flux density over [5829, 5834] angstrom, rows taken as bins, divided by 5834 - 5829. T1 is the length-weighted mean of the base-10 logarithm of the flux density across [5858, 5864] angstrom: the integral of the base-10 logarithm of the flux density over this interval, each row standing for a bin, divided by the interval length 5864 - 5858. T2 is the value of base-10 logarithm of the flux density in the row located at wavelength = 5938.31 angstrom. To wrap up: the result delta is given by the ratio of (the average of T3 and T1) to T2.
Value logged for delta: 1.37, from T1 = 0.41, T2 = 0.29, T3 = 0.385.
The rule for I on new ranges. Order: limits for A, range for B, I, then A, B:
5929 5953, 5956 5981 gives 42.5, 20.6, 21.9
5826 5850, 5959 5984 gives 44.0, 21.8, 22.2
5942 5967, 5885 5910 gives 39.7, 21.2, 18.5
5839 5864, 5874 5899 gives 42.7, 23.1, 19.6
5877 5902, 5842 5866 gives 41.7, 19.0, 22.7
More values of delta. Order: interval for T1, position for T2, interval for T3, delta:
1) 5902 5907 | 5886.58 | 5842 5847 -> 1.36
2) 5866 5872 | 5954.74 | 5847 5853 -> 1.05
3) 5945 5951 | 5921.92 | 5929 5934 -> 1.14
